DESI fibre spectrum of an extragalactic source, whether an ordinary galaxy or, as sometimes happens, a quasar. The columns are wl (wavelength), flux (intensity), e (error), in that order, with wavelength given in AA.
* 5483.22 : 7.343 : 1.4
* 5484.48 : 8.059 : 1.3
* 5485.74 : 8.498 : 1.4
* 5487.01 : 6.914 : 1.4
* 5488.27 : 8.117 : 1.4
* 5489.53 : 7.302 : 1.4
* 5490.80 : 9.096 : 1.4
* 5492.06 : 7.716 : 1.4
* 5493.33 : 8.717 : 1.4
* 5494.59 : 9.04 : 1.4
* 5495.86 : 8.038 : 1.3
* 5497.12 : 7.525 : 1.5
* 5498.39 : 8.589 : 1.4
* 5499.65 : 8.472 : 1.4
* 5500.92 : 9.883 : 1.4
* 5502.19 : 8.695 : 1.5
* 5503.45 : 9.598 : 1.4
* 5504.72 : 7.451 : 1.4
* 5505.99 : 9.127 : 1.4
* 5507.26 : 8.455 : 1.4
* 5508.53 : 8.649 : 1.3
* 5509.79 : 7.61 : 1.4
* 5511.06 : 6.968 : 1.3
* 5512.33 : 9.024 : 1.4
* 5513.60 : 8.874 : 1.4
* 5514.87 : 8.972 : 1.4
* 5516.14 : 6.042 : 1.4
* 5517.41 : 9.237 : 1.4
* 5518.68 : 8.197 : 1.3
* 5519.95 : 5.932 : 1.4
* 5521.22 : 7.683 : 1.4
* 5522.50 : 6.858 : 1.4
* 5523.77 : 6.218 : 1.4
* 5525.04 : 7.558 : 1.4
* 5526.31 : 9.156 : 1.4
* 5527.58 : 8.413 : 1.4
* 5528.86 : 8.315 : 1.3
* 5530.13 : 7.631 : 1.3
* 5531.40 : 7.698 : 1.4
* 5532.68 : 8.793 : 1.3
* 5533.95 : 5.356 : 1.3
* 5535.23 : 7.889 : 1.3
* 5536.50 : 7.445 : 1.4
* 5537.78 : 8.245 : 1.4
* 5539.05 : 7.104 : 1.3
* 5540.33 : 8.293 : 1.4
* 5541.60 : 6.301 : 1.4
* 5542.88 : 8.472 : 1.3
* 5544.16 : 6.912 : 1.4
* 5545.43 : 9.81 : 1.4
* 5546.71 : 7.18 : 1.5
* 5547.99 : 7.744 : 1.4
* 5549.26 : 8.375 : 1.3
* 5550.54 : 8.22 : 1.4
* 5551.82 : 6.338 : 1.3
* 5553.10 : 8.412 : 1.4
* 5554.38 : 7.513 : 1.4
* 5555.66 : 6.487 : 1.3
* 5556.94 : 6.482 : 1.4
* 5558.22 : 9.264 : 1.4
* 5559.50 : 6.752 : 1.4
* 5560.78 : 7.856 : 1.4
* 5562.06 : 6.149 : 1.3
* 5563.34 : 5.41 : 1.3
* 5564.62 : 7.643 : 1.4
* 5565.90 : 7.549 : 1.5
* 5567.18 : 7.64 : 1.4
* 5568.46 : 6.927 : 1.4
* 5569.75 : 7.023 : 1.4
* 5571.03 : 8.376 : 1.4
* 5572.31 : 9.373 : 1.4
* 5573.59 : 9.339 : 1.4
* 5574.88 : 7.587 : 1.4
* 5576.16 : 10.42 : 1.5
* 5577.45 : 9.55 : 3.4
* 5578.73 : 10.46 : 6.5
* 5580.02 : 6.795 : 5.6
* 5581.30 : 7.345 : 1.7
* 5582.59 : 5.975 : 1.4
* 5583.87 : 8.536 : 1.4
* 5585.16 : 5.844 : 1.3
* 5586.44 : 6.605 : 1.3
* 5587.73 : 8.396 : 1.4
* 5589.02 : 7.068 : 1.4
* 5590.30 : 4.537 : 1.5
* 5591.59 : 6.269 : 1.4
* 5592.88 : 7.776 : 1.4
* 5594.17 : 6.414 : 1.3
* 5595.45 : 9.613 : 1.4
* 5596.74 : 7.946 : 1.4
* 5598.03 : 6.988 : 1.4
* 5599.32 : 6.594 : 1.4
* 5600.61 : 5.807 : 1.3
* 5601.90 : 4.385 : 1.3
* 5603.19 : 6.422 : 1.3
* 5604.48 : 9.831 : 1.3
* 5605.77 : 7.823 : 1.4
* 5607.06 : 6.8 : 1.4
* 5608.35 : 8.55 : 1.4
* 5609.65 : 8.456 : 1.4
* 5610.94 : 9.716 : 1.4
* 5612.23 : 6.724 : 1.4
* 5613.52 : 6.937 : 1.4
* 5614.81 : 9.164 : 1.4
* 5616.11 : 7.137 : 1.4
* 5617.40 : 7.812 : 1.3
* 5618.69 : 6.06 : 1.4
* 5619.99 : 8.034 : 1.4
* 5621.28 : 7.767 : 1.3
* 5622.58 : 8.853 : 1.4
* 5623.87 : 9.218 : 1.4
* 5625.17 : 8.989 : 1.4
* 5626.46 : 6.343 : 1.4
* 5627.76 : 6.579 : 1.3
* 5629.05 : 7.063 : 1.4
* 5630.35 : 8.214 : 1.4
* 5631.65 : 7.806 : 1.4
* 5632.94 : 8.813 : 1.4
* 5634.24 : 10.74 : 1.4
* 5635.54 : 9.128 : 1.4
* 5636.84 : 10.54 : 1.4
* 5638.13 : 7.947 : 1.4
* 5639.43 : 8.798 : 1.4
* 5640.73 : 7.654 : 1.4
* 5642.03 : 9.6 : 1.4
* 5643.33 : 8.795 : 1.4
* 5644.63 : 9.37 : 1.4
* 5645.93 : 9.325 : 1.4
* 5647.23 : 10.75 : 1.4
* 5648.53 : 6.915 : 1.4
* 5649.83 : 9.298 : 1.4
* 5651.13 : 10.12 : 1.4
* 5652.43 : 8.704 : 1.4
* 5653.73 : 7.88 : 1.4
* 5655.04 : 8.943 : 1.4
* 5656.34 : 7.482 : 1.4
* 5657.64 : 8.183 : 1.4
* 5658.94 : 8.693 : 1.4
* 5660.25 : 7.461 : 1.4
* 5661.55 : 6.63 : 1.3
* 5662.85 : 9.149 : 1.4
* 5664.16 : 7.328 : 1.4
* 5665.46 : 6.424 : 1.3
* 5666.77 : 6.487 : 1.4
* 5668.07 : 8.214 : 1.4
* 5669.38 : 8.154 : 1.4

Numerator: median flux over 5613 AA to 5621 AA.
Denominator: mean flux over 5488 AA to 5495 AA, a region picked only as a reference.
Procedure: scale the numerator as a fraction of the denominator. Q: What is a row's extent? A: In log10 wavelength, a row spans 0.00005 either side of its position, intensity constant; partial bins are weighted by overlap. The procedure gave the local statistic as 0.90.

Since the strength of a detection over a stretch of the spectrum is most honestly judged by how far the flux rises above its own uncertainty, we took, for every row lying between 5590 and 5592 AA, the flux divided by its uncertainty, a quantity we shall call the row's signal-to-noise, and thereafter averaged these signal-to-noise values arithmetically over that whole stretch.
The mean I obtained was 3.8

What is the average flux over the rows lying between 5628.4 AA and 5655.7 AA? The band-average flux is 8.88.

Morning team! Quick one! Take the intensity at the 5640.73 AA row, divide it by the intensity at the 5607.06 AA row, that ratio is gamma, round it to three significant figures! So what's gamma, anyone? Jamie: 1.13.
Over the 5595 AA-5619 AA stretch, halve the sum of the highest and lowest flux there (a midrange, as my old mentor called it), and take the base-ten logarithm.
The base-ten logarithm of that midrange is 0.85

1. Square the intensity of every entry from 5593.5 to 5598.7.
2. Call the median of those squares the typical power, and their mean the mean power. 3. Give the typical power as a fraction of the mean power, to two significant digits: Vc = 0.91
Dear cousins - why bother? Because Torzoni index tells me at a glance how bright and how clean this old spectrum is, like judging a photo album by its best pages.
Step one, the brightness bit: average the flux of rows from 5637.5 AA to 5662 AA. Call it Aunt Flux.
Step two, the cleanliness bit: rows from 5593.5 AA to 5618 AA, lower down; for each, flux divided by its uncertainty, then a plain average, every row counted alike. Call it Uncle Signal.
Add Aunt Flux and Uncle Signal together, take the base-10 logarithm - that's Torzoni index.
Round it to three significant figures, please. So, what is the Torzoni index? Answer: 1.15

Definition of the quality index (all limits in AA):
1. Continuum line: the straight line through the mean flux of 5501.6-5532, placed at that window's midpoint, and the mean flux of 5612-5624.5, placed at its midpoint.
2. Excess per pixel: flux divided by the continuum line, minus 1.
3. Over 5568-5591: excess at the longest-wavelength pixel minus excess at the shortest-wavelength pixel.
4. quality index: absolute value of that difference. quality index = 0.30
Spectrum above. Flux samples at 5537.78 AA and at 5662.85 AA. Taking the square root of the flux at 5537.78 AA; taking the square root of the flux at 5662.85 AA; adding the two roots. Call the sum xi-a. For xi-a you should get 5.9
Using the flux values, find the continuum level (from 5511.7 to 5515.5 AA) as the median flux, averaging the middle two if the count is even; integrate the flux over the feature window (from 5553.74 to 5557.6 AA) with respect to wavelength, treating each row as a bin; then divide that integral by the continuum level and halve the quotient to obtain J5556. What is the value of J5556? 1.5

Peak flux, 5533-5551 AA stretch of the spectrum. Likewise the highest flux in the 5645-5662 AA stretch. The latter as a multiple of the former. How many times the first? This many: 1.10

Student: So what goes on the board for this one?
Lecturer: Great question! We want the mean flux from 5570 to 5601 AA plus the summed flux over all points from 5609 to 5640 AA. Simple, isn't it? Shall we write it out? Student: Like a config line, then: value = 204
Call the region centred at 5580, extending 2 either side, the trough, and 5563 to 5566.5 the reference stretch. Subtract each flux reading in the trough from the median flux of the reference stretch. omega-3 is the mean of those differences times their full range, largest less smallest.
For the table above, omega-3 -2.4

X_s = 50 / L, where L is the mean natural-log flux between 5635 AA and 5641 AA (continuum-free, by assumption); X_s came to 23.0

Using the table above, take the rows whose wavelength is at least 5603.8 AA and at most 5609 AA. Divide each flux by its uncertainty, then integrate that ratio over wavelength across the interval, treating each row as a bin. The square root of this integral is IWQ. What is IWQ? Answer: 5.6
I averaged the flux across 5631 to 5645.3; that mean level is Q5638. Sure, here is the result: 9.0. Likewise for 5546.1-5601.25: 7.5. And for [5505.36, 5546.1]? 7.9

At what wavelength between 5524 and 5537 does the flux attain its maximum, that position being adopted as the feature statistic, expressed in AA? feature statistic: 5526.31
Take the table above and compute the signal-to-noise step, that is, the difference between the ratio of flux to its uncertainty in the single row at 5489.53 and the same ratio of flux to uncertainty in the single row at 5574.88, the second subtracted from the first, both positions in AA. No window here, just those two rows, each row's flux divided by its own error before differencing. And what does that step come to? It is -0.2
